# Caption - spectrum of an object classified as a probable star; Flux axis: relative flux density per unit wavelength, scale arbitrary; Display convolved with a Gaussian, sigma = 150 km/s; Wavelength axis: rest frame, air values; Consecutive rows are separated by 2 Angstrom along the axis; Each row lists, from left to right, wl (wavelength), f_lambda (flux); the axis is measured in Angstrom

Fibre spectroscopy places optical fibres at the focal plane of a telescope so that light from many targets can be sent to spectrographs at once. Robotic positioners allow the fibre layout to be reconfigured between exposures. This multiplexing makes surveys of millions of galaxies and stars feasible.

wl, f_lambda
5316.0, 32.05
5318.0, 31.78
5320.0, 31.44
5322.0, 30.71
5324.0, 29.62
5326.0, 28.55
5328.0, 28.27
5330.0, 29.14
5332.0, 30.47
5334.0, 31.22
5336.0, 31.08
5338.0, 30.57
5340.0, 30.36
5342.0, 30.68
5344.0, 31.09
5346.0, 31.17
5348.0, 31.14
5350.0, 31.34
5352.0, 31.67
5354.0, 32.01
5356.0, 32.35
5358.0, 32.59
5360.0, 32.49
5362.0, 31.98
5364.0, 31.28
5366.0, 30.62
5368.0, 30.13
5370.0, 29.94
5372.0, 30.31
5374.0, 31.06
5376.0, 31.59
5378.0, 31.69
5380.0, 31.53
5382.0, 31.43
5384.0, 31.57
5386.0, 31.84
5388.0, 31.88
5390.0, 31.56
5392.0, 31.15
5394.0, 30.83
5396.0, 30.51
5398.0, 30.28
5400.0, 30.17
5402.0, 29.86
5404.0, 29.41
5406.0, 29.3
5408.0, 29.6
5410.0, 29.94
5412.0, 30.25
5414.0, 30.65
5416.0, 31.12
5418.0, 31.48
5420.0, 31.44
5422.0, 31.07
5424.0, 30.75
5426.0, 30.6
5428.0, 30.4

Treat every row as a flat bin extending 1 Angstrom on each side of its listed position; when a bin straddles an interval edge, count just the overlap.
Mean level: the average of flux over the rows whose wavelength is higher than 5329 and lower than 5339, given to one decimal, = 30.5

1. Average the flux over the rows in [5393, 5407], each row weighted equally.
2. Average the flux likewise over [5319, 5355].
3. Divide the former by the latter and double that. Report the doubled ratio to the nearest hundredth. 1.97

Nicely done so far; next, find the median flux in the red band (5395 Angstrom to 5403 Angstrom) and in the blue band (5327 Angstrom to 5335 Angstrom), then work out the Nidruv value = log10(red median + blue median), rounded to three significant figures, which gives 1.78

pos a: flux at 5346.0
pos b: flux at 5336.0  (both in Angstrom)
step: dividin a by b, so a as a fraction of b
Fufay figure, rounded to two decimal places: 1.00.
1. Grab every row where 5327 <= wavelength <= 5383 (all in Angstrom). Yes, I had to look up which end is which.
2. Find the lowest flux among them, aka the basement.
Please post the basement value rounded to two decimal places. 28.27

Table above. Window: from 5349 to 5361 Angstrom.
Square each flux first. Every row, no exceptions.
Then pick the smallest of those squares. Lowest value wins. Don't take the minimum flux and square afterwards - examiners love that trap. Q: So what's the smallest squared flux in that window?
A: 982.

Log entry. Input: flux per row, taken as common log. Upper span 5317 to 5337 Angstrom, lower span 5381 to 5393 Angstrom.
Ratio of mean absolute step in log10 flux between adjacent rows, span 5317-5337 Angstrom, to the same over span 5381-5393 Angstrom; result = 3.3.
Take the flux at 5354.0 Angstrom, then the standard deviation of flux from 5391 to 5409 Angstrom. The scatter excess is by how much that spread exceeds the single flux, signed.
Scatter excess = -31.4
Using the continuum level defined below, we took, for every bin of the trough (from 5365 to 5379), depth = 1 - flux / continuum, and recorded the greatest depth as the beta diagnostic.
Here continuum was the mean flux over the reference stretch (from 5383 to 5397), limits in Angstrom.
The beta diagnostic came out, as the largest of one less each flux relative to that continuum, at 0.044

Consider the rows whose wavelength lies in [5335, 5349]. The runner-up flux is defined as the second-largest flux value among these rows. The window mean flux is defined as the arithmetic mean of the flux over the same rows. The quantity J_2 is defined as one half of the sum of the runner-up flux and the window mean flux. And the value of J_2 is 31.0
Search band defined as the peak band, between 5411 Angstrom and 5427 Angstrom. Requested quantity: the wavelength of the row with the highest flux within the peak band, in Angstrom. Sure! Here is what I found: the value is 5418.0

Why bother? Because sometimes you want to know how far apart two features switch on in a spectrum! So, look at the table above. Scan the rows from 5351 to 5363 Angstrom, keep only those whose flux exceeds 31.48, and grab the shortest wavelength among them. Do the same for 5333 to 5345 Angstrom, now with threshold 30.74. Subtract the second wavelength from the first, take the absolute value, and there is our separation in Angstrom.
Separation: 18 Angstrom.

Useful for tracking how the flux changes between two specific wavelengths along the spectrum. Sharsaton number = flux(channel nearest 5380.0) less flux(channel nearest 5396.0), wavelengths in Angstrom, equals 1.0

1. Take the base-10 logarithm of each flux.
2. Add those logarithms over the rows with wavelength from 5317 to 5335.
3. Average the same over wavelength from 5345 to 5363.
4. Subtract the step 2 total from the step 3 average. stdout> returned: -11.8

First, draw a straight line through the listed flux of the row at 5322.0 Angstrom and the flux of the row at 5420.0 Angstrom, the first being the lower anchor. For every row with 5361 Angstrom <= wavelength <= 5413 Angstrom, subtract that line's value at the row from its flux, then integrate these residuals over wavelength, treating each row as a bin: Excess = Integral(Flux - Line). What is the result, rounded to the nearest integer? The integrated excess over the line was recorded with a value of -23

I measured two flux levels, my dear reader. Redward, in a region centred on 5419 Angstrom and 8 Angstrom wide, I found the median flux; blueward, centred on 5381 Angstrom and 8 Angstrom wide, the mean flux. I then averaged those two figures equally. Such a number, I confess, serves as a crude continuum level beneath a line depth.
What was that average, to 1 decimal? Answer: 31.4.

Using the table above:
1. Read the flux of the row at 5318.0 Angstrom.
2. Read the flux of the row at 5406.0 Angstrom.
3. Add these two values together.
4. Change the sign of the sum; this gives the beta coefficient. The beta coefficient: -61.1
